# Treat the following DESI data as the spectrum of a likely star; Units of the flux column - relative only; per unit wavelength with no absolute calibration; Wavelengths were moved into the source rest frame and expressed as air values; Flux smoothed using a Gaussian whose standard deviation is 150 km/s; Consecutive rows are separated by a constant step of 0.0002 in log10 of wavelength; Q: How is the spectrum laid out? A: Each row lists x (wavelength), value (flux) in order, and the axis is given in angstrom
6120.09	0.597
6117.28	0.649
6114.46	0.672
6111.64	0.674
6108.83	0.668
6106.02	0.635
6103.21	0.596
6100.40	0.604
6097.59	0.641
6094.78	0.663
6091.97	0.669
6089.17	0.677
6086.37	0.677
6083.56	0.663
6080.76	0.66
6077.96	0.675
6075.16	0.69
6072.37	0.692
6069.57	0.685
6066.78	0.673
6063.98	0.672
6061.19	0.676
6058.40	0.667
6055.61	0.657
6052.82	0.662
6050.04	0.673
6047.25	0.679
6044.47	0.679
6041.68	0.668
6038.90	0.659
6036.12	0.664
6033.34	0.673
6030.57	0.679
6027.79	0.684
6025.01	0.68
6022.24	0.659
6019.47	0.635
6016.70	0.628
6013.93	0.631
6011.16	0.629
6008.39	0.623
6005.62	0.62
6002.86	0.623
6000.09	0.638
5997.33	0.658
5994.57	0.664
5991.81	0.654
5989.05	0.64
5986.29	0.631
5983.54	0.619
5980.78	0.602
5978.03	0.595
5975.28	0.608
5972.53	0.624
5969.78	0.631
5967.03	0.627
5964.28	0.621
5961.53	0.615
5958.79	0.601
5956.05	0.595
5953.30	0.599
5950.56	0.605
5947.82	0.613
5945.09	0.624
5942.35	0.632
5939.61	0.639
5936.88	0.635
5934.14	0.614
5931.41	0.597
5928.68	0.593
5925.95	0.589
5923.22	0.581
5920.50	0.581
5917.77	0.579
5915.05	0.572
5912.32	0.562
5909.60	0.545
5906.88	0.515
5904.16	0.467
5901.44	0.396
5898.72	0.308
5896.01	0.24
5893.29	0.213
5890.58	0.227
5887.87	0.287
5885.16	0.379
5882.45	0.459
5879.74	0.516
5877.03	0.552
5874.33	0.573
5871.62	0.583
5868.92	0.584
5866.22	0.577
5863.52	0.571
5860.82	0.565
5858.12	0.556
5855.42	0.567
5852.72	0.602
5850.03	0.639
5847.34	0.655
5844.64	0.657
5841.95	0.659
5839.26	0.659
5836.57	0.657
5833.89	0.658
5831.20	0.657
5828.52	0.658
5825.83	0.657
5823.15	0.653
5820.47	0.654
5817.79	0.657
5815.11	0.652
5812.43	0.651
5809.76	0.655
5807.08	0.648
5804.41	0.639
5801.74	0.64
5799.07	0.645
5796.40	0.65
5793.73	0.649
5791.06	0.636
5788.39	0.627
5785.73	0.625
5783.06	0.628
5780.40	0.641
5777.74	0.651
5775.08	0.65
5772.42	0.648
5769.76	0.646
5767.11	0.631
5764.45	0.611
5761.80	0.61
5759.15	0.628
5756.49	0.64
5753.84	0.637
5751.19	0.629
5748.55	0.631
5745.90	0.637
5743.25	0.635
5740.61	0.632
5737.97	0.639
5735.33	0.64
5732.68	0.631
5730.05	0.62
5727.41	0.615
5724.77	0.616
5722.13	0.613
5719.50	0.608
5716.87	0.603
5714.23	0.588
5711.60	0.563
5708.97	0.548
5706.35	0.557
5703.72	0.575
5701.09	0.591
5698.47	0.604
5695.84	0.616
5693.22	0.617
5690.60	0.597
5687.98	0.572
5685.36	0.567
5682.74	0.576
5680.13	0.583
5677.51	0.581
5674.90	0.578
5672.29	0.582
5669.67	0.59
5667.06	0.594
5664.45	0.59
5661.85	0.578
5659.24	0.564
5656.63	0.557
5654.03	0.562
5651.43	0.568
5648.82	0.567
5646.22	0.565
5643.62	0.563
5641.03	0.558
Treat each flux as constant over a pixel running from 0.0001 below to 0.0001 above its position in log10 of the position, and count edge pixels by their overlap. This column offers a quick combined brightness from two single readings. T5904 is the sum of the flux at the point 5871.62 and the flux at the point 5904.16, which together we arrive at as 1.05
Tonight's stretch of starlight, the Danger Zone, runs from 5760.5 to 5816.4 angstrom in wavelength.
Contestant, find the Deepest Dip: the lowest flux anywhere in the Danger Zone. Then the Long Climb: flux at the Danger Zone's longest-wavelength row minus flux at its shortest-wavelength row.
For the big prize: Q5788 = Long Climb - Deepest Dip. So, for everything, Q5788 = -0.57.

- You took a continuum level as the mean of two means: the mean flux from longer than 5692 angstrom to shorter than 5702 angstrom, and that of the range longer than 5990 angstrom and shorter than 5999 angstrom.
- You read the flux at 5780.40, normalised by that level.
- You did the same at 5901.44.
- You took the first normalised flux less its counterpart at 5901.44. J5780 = 0.4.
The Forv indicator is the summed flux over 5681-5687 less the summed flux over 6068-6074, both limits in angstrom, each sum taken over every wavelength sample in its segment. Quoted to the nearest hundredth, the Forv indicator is -0.23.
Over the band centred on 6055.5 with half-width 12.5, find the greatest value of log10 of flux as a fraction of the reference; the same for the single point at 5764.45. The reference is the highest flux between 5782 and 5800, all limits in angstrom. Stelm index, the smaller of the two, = -0.027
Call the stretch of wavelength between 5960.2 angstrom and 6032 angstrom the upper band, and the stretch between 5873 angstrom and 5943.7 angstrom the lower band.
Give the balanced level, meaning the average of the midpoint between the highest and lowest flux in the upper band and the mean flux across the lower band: 0.57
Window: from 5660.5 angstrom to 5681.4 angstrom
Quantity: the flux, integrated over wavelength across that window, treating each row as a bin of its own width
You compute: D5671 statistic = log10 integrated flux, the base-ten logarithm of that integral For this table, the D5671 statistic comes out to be 1.09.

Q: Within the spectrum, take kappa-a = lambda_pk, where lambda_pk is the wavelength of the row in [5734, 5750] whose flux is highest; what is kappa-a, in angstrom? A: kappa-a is 5735.33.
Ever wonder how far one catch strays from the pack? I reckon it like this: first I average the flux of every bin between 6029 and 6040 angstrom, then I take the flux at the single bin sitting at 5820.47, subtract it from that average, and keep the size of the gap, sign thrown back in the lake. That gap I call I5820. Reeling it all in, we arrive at 0.015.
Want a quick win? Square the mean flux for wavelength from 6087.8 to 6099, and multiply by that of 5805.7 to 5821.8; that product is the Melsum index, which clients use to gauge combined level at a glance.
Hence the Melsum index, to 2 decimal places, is 0.29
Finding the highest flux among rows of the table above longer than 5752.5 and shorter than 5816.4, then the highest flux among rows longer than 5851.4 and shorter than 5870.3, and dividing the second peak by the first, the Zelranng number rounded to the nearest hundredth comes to 0.92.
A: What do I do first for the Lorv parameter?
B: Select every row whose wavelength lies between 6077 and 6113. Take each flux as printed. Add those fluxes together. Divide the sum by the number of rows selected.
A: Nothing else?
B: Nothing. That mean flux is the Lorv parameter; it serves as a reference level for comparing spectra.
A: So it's 0.654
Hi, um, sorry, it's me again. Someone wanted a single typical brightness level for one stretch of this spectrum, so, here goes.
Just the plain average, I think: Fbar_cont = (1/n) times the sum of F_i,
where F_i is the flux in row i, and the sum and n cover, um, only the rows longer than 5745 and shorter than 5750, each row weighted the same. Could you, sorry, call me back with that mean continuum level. 0.63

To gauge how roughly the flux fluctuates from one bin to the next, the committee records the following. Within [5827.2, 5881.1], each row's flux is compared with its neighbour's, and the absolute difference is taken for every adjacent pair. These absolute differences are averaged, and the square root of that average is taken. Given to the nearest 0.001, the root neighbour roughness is 0.104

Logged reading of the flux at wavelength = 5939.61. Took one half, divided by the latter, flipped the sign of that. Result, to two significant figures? -0.78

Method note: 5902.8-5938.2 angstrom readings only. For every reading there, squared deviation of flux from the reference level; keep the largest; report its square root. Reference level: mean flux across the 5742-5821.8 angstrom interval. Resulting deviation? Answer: 0.17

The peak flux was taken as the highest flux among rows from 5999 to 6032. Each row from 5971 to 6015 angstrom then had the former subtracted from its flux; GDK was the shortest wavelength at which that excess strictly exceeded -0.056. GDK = 5986.29 angstrom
